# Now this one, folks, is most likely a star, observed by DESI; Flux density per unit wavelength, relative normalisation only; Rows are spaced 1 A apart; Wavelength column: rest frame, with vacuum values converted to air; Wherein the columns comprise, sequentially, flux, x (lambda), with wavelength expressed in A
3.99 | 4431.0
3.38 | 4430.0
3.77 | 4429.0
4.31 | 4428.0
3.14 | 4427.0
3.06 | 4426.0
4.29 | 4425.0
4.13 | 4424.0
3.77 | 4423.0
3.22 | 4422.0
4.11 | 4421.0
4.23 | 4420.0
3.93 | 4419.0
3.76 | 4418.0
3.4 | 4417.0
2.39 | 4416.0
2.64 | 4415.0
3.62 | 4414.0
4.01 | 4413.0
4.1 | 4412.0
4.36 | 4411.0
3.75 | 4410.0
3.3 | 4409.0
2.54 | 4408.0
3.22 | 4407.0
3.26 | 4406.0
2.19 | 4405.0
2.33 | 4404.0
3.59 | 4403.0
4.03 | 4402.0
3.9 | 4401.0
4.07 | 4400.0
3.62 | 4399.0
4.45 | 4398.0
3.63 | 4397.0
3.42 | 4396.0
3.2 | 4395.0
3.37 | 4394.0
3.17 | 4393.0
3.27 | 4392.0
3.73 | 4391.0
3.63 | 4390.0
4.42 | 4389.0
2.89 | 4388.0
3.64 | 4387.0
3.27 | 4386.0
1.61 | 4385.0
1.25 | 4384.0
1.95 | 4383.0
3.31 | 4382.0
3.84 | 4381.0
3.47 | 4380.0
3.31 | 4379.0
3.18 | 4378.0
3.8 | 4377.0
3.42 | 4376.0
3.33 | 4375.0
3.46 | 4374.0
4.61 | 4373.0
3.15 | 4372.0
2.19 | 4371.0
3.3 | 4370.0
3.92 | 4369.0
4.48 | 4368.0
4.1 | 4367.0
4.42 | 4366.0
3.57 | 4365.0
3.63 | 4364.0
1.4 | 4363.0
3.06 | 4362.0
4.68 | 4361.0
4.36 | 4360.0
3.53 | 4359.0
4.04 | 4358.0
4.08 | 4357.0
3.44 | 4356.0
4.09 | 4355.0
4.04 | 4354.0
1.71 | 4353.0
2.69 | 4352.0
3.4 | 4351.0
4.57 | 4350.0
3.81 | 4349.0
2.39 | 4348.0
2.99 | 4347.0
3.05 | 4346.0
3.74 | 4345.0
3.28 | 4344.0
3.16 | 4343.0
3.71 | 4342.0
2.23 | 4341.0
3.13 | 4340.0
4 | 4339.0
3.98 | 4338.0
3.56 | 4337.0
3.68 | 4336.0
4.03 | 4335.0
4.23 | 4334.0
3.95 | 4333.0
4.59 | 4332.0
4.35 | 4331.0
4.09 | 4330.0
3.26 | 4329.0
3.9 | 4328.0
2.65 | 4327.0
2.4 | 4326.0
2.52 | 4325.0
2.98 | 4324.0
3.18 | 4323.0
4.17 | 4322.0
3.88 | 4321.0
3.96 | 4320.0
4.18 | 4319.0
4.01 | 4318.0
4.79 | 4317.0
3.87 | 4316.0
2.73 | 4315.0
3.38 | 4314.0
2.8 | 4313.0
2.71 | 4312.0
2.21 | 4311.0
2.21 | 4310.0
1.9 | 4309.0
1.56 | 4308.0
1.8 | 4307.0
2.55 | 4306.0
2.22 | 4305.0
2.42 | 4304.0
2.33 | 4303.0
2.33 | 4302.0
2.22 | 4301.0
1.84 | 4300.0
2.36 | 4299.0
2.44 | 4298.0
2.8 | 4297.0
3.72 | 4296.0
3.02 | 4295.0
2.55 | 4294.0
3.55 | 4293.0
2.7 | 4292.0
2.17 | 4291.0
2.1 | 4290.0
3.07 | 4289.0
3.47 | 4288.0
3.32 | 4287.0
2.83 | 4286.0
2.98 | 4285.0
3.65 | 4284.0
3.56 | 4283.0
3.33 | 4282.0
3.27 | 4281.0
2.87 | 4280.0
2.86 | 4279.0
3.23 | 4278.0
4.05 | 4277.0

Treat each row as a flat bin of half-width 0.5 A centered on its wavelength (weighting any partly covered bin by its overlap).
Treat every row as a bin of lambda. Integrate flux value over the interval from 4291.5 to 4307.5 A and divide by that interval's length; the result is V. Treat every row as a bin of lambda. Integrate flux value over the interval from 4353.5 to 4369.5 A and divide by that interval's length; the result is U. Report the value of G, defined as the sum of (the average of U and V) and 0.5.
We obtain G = 3.68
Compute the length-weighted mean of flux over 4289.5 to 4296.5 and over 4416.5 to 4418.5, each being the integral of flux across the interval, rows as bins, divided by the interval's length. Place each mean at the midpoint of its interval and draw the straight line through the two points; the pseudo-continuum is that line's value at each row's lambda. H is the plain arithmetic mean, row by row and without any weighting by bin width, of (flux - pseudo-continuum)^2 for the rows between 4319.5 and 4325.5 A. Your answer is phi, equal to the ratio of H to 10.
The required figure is 0.06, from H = 0.6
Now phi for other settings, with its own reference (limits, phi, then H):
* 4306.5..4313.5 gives 0.08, 0.8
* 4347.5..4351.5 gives 0.08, 0.8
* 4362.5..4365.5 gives 0.12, 1.2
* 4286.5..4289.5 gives 0.03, 0.3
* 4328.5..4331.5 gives 0.09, 0.9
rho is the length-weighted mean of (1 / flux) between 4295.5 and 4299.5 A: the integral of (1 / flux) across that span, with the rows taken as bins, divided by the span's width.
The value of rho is 0.365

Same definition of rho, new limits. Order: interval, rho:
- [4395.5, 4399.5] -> 0.267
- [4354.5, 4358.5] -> 0.257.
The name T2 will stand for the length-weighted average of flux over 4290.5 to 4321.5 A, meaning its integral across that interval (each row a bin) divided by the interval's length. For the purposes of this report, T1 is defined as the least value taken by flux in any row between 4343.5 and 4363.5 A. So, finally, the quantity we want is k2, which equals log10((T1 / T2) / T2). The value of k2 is -0.75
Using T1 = 1.4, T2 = 2.81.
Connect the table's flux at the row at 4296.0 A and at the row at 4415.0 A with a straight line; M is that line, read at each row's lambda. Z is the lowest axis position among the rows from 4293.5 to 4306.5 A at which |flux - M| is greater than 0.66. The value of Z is 4294.0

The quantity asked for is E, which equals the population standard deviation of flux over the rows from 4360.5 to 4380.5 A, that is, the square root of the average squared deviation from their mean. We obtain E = 0.77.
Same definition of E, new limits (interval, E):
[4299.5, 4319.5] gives 0.86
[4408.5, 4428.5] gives 0.55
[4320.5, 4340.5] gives 0.62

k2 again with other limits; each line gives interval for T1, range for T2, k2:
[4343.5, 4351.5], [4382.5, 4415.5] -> -0.66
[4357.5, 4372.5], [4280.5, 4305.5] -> -0.75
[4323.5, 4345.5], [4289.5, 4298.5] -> -0.54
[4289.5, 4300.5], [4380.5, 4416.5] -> -0.77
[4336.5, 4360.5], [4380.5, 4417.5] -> -0.81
